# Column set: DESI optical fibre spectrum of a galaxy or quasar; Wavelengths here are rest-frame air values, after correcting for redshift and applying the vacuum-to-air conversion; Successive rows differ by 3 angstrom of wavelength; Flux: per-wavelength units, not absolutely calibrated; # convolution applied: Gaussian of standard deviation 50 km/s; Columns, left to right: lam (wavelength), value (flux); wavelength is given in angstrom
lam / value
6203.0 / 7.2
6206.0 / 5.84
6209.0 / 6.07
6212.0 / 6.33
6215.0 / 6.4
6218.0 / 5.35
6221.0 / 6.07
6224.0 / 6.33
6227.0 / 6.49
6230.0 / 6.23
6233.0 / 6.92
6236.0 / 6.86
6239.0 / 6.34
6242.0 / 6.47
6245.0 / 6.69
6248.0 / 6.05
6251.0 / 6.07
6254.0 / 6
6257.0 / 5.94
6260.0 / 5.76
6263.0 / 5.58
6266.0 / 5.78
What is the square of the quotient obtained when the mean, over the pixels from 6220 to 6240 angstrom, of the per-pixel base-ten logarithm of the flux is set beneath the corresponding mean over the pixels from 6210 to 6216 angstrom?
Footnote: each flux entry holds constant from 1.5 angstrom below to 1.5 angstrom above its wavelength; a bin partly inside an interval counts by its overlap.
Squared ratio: 0.98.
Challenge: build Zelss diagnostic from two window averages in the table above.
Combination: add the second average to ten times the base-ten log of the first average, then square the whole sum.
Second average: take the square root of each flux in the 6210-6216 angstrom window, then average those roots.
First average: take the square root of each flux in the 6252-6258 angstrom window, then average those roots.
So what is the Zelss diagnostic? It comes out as 41.0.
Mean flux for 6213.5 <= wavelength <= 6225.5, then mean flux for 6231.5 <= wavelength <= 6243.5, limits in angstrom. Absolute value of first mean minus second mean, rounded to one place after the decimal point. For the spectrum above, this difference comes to 0.6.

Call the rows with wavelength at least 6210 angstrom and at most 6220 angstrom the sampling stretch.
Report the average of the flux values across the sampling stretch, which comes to 6.03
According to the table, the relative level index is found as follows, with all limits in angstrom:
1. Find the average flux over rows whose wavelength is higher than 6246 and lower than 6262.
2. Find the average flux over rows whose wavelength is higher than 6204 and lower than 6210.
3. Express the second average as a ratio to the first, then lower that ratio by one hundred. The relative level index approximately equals -99.0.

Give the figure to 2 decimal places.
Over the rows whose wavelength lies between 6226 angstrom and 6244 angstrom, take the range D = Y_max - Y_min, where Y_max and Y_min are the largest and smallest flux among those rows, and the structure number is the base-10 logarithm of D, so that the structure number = -0.16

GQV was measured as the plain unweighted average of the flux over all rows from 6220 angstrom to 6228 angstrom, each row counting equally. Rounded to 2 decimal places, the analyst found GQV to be 6.30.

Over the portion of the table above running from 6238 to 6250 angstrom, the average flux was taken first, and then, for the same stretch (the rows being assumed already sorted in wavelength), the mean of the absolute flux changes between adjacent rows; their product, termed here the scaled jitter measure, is 2.1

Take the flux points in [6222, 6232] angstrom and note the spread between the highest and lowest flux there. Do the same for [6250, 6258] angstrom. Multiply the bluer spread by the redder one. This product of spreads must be 0.03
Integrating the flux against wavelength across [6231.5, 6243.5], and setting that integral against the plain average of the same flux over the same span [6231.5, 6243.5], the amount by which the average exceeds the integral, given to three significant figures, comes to -73.1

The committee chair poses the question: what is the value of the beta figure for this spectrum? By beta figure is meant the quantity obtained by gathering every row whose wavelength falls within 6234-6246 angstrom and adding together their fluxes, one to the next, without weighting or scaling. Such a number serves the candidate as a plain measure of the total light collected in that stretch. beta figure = 26.4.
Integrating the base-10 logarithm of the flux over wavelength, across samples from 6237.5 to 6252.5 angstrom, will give 12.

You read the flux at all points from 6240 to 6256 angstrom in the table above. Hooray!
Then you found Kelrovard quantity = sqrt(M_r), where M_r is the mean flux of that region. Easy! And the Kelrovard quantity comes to 2.50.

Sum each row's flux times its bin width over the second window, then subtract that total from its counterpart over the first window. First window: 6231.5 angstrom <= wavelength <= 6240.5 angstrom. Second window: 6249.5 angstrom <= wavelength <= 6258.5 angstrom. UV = 6.3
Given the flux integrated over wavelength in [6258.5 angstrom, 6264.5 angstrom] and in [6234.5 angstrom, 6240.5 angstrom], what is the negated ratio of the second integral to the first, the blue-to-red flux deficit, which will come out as -1.16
